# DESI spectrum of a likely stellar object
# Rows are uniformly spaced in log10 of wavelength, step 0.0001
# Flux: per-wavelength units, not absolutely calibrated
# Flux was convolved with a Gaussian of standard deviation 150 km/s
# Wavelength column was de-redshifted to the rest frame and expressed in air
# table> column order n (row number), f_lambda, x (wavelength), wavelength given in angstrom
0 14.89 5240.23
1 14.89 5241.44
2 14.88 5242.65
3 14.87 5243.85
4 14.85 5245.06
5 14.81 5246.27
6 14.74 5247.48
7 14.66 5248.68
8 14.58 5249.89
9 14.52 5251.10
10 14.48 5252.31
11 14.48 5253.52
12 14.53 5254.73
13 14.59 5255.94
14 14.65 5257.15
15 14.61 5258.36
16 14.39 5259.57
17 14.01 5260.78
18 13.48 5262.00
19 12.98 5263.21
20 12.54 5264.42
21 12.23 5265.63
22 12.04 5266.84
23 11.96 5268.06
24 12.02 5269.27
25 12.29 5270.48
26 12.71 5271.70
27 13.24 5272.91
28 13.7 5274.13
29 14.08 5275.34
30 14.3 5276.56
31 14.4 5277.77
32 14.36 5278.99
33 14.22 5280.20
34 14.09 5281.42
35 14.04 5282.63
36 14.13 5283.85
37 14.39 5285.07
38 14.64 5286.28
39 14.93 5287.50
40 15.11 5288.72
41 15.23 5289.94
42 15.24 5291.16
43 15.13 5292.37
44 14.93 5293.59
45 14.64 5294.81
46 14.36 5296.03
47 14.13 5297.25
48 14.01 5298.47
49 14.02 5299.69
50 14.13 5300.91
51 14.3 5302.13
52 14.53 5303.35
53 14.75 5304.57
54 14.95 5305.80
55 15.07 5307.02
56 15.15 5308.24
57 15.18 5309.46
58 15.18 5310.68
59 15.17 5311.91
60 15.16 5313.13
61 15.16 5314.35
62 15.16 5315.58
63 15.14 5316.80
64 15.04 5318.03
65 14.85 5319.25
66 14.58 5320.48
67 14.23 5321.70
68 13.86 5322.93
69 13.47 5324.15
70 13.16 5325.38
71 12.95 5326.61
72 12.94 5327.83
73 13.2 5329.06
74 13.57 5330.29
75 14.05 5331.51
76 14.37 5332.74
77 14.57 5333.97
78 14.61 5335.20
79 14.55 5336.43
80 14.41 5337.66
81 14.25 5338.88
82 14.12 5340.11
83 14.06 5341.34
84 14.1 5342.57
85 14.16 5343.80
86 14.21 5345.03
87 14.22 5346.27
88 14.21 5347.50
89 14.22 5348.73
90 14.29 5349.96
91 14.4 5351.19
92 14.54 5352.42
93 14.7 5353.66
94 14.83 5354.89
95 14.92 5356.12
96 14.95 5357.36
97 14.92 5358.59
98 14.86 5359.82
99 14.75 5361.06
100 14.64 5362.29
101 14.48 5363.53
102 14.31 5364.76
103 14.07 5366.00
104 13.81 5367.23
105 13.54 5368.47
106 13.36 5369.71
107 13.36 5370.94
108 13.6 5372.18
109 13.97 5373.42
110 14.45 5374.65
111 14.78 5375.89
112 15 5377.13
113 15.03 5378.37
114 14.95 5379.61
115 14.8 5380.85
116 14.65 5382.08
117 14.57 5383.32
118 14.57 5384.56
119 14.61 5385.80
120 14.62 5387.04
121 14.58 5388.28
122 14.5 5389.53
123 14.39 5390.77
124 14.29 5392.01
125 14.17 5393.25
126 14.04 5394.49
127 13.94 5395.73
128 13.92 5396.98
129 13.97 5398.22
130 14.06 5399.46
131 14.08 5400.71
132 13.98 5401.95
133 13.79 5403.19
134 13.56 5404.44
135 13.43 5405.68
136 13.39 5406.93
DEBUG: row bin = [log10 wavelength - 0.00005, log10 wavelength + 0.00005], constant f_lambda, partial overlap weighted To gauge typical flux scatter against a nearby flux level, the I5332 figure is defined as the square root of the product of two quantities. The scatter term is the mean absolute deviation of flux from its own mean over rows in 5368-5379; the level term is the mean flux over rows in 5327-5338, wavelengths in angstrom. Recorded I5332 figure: 2.94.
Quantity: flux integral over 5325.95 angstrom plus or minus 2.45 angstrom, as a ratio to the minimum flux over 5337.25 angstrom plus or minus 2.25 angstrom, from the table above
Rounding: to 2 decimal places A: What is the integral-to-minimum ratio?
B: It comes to 4.52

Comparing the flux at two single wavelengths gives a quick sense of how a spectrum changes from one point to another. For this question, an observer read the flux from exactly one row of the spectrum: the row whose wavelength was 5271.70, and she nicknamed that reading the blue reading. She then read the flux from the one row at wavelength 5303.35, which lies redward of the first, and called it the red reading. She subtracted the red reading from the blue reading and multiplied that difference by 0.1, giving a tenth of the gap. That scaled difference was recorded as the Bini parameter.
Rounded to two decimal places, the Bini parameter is -0.18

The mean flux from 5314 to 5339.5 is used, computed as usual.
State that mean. 14.2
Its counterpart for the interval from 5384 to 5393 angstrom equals 14.5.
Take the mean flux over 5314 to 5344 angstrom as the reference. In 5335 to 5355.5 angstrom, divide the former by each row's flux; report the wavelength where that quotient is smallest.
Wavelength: 5354.89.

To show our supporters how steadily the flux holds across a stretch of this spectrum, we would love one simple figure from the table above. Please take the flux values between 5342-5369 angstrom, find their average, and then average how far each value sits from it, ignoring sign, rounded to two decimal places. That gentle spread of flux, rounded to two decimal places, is 0.31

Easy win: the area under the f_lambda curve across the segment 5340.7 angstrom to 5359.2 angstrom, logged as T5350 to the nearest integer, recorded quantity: 267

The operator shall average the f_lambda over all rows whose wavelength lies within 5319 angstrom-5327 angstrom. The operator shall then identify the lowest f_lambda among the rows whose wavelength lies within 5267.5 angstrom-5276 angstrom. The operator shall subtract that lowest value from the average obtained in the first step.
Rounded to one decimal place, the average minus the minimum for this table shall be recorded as 1.9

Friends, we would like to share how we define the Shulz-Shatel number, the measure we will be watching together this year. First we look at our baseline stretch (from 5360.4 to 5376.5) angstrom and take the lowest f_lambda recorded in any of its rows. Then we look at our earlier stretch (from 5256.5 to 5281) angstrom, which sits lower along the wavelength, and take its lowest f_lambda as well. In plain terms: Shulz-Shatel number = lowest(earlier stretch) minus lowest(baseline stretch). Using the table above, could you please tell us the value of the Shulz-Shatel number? -1.4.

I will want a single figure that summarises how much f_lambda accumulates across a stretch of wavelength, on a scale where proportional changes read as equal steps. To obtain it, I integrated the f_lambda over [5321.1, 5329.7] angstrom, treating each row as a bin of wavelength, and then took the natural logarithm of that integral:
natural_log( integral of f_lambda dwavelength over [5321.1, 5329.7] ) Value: 4.7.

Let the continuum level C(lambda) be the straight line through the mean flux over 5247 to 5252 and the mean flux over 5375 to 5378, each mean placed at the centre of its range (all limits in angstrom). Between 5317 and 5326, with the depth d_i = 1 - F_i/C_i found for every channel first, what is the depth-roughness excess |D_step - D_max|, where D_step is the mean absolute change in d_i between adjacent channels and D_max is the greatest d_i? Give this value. 0.09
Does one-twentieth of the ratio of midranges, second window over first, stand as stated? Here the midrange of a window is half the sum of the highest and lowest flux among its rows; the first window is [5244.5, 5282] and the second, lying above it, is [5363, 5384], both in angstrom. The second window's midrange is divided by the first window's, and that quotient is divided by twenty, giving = 0.0529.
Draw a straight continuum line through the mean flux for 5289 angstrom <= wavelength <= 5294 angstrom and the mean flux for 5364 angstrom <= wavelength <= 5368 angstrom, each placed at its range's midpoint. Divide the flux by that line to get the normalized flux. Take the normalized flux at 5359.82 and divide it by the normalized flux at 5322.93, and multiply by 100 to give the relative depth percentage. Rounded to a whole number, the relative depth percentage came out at 111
